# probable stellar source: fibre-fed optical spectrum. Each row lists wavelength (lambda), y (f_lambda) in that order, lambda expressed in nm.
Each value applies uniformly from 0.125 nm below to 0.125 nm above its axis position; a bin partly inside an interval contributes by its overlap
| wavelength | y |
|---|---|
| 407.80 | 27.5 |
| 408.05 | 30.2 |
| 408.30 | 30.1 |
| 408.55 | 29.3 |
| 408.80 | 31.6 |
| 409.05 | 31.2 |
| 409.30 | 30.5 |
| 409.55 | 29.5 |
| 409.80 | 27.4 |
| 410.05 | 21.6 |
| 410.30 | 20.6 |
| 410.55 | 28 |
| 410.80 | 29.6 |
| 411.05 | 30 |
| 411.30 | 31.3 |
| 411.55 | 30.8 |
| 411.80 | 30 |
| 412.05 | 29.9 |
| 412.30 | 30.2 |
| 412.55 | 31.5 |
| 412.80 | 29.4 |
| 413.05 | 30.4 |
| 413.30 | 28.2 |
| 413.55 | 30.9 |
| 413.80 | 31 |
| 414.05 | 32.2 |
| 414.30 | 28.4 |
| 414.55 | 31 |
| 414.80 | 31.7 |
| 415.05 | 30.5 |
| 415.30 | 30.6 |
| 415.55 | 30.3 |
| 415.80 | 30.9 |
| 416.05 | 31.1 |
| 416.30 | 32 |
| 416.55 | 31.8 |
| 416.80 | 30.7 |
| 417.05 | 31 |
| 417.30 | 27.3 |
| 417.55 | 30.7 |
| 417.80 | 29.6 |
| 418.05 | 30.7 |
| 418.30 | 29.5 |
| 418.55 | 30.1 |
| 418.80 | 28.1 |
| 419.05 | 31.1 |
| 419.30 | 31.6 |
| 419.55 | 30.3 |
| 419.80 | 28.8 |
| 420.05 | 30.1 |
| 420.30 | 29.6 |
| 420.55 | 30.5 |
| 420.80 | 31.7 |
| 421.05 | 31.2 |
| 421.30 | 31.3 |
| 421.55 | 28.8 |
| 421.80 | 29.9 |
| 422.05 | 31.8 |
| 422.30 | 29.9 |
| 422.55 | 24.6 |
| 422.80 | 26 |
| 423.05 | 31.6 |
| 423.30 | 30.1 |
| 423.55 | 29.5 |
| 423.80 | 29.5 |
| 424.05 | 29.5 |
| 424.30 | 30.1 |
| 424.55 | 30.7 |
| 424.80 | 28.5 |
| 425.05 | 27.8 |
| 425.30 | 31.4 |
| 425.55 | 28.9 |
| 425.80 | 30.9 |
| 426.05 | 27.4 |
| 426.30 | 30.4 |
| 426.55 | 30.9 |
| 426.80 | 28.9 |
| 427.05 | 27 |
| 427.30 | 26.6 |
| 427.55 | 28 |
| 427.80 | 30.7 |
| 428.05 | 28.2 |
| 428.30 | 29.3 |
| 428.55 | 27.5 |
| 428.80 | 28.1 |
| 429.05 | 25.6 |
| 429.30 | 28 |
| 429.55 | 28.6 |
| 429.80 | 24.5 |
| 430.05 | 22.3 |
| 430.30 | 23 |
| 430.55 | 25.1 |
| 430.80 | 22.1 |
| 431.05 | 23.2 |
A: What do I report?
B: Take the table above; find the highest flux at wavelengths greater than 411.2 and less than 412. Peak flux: 31.3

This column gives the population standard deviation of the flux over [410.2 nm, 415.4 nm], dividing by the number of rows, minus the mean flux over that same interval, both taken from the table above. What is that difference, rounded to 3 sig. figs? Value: -27.5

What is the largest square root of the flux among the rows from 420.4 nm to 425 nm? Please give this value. 5.64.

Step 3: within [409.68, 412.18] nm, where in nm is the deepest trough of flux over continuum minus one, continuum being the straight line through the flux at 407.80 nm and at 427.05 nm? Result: 410.30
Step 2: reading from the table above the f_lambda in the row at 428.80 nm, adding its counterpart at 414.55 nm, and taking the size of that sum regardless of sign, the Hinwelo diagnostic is 59.1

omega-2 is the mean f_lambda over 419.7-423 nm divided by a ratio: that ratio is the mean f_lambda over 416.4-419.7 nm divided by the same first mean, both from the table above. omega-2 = 29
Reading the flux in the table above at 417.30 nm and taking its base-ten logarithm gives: 1.44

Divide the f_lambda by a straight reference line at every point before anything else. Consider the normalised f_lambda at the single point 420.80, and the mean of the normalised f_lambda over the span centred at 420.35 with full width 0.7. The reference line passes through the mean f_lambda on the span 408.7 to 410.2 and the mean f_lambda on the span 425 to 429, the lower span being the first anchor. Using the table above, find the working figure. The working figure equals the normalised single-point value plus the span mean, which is 2.15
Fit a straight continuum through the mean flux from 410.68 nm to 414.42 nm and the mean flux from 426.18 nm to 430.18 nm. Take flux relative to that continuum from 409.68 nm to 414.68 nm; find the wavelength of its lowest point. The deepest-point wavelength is 410.30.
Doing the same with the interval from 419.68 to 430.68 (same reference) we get 430.05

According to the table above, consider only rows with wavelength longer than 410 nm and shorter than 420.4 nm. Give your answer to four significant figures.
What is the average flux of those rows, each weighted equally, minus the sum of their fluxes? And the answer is -1223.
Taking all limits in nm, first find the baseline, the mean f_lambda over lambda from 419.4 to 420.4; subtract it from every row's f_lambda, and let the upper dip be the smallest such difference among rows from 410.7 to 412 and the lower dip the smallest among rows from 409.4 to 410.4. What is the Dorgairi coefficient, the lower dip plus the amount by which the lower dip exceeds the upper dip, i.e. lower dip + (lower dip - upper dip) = -18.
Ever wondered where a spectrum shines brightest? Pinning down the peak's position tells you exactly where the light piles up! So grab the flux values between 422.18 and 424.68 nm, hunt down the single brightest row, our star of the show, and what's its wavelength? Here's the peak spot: 423.05 nm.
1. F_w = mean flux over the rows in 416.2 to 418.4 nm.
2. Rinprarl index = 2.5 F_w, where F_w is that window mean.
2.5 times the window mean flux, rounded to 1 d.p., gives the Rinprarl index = 75.9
